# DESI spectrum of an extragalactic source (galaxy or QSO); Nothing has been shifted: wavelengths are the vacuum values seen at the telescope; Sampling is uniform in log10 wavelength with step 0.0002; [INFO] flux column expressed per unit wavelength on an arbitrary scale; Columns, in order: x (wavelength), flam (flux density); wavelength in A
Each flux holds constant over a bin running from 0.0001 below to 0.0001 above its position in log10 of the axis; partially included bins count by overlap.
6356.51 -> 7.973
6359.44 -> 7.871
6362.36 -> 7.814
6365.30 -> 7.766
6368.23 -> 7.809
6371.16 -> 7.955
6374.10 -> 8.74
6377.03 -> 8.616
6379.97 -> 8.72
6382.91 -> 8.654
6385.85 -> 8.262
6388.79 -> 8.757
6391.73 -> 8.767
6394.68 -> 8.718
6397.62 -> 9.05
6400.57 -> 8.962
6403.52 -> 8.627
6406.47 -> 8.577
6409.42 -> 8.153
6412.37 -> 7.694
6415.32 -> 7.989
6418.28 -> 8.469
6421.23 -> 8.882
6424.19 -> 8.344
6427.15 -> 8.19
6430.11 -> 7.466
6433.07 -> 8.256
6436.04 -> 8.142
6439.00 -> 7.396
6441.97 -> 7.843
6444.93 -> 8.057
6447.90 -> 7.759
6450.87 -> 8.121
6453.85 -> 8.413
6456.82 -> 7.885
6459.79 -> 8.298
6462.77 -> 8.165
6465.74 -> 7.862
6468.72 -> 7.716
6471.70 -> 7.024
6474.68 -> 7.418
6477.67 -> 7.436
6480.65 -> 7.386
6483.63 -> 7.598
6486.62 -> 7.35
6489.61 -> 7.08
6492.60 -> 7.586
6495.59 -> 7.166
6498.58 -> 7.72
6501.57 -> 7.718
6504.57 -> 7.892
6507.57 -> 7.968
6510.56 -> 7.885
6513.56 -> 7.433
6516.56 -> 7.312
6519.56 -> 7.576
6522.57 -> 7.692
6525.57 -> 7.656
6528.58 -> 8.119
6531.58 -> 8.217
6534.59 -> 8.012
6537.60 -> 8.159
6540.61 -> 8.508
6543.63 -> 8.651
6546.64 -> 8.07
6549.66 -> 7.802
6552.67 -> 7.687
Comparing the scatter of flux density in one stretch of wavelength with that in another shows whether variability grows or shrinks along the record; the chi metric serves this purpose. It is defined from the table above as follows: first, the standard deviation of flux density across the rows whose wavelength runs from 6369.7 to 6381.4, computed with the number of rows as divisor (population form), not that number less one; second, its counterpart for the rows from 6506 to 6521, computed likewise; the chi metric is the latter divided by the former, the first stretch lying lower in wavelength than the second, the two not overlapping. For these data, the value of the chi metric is 0.79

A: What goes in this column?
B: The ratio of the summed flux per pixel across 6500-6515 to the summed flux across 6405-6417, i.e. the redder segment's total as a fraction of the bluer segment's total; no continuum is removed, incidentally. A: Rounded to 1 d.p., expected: 1.2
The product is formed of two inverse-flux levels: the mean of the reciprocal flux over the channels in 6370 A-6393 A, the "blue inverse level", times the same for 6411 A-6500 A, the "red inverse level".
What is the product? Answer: 0.0150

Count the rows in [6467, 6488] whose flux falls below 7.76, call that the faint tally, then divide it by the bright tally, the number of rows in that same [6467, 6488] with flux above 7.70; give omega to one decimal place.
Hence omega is 7.0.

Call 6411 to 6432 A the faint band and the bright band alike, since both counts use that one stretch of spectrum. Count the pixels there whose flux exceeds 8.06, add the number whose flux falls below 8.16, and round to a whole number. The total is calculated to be 7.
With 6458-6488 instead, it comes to 10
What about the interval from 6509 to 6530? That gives 8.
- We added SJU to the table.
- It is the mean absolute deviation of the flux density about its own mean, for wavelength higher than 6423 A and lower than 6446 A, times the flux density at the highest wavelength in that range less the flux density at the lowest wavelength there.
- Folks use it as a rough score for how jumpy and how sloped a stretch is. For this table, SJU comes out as -0.08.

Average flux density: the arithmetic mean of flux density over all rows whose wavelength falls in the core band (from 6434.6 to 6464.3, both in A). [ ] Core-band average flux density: 8.01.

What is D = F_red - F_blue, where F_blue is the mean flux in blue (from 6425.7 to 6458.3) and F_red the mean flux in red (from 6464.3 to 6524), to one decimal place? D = -0.4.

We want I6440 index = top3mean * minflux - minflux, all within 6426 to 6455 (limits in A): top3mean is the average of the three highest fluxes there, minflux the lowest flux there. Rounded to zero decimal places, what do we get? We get 54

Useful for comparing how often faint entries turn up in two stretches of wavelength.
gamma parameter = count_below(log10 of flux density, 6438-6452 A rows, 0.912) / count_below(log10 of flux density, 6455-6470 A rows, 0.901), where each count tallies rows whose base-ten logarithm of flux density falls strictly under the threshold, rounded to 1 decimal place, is 1.7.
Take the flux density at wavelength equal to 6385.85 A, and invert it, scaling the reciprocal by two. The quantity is 0.242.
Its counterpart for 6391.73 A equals 0.228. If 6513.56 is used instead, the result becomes 0.269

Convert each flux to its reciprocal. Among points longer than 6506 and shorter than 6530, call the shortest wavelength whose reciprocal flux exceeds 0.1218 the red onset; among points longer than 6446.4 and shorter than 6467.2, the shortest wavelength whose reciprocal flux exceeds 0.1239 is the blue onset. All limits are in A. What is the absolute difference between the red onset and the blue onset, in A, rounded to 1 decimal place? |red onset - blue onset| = 59.7 A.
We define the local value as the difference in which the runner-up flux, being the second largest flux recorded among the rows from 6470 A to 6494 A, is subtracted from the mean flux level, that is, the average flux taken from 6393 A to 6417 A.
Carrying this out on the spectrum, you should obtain 0.89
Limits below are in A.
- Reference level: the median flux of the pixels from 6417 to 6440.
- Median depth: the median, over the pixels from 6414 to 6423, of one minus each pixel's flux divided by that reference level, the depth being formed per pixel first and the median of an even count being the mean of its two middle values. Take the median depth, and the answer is -0.03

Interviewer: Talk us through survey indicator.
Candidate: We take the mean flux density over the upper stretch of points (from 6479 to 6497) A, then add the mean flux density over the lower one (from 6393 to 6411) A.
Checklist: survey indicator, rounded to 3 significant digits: 16.0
